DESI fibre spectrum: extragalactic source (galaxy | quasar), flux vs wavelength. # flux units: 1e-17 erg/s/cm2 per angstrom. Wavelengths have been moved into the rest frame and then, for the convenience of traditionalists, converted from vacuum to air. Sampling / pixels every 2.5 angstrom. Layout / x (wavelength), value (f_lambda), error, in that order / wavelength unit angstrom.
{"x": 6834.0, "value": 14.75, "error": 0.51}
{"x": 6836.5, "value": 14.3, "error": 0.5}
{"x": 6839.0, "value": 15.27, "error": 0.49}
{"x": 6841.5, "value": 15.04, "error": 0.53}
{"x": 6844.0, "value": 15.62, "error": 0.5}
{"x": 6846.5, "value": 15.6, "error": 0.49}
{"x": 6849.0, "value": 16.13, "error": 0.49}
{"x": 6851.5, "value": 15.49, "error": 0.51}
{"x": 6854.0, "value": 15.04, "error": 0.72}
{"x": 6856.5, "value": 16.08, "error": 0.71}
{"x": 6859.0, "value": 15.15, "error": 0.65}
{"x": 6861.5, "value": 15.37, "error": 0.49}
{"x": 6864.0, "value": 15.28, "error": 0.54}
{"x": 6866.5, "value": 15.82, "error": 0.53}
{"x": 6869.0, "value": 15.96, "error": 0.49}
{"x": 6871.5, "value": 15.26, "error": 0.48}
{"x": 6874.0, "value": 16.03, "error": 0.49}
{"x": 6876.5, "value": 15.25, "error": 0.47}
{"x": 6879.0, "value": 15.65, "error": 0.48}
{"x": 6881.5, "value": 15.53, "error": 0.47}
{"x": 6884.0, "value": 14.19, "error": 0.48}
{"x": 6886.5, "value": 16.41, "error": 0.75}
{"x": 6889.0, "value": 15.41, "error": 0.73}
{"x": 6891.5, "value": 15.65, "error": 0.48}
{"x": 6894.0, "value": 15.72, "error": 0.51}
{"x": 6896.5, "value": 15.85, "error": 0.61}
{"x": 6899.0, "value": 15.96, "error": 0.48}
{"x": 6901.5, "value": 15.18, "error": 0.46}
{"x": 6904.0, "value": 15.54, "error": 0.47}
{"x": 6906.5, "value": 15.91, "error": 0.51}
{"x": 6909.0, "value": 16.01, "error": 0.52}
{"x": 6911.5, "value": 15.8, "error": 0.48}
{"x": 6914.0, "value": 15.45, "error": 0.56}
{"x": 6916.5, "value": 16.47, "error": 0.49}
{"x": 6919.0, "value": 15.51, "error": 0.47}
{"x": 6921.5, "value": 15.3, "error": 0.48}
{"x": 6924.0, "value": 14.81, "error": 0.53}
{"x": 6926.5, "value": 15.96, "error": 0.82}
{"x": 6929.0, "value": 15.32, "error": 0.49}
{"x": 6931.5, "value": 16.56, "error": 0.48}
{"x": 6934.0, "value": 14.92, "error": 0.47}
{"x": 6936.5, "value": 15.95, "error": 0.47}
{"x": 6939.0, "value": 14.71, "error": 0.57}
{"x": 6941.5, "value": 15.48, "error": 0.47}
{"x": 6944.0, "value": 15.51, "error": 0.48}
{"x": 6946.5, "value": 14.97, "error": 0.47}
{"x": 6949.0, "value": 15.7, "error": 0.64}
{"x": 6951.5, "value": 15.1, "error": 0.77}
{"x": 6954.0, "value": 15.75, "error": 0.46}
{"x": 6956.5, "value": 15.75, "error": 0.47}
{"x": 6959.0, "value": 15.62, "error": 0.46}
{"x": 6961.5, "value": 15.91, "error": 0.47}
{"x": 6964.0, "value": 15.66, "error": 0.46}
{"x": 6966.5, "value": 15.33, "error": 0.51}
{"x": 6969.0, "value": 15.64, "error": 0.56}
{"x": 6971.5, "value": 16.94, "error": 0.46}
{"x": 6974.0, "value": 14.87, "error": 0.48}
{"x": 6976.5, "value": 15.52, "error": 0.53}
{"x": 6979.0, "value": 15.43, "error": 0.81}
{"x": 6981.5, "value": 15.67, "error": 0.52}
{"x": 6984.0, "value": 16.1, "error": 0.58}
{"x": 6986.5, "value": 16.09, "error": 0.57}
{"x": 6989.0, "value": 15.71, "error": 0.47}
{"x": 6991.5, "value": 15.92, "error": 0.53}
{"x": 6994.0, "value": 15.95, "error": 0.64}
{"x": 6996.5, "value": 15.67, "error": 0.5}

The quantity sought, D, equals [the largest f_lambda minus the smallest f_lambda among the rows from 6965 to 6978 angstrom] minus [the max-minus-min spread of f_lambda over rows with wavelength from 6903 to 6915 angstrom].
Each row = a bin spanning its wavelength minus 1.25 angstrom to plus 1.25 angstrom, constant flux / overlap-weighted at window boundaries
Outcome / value 1.5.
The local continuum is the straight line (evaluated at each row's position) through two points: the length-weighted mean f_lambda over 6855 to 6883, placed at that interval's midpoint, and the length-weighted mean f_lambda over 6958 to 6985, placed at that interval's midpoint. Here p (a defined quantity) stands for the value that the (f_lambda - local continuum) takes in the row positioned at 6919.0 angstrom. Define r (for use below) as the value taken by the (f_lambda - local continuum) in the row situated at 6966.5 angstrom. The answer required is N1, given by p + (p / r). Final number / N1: 0.2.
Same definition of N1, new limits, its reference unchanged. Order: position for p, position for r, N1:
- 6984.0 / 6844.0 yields 4.7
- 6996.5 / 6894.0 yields -0.5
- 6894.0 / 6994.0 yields 0.7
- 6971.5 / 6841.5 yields -1.3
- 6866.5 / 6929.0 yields -0.6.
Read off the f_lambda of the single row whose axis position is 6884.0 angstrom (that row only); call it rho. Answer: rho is 14.19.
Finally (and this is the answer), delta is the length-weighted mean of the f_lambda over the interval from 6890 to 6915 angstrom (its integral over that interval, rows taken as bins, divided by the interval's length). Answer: 15.7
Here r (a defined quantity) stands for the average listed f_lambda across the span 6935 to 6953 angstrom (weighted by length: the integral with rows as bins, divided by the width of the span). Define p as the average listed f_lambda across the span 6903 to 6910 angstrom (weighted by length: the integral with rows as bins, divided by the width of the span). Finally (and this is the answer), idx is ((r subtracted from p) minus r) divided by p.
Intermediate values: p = 15.8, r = 15.3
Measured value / -0.94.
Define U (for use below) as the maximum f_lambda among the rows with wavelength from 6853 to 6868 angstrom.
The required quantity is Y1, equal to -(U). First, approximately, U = 16.08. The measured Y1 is -16.08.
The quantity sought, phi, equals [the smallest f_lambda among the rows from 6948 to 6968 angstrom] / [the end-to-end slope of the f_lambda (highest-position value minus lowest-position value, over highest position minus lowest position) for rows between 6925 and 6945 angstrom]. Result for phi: -587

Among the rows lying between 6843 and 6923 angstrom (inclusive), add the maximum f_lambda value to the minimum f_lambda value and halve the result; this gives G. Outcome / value 15.33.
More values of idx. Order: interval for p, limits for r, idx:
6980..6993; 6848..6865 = -0.95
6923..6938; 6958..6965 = -1.02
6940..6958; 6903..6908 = -1.04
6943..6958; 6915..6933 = -1.03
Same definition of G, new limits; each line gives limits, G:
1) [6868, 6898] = 15.30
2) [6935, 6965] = 15.33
